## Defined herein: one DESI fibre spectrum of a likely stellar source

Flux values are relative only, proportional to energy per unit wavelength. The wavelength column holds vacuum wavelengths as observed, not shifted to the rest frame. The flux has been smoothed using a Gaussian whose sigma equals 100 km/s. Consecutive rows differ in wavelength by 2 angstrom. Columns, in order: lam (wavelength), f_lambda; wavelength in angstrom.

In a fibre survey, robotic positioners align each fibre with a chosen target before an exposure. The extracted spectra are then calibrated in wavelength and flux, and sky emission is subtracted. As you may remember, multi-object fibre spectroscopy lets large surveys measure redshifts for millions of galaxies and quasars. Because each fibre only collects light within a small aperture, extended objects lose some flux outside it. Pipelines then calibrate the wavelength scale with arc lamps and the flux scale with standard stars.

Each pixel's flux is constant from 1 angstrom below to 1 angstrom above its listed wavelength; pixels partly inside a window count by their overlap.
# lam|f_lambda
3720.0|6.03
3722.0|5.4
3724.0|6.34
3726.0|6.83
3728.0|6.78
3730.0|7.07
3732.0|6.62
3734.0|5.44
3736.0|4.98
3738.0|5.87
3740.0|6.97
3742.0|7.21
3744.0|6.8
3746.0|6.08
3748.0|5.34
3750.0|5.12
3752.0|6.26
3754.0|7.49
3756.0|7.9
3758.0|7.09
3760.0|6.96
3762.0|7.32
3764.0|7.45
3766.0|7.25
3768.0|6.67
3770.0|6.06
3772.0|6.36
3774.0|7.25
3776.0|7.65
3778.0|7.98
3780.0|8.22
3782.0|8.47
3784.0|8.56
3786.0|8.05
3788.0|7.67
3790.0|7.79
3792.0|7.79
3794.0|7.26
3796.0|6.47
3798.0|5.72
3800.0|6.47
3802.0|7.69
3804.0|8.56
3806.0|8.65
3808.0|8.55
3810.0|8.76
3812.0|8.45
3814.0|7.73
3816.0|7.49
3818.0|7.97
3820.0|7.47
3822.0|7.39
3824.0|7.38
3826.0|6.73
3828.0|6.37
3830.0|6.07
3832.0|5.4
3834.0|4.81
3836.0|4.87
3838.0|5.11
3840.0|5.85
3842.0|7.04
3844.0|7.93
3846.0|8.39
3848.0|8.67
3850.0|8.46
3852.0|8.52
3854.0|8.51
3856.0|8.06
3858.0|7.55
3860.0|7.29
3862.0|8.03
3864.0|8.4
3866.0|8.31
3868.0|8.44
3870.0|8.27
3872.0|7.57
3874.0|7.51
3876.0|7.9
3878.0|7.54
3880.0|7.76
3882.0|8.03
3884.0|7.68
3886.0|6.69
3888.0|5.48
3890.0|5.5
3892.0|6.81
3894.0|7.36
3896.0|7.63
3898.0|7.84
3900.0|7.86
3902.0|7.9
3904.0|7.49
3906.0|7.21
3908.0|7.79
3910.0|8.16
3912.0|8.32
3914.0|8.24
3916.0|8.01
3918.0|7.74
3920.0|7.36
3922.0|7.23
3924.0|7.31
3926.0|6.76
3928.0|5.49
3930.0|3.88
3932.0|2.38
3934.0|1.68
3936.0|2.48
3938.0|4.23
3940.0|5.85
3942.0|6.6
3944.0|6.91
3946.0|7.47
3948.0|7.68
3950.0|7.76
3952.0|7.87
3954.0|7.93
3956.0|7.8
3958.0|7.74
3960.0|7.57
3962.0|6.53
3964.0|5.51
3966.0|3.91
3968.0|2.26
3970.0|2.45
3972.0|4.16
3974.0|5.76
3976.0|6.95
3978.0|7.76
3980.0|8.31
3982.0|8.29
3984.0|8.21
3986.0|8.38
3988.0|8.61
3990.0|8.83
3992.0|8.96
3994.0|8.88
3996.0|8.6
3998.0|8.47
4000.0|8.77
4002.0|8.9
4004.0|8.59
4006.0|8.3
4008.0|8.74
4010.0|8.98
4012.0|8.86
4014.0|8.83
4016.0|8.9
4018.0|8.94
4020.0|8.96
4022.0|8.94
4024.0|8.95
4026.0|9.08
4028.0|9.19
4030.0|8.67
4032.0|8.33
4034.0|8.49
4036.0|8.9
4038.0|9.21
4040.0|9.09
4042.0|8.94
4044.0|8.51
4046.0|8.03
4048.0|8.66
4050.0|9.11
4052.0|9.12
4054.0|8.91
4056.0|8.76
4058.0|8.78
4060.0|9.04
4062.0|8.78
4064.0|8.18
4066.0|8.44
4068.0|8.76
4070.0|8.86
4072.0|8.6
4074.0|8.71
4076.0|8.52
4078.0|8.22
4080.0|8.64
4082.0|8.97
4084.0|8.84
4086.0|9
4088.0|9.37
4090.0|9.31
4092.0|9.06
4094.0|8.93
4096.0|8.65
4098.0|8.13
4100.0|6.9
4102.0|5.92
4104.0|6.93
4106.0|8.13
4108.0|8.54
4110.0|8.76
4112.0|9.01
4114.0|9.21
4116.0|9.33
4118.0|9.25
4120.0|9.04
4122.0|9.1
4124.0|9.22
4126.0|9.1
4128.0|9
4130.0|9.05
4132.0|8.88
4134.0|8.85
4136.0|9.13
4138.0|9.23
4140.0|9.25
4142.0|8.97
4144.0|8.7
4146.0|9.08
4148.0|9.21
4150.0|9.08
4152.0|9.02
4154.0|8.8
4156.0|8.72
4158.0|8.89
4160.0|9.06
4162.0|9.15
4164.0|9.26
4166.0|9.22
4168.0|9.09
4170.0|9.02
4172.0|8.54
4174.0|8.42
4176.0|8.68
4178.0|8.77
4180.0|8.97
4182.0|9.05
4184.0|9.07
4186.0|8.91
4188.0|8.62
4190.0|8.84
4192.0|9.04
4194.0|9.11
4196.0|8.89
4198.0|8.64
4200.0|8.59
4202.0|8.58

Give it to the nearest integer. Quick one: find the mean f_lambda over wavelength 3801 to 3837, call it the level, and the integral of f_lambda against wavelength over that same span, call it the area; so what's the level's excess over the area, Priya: -253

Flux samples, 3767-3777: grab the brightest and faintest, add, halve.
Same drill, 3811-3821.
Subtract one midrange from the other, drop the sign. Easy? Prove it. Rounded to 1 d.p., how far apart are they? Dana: 1.1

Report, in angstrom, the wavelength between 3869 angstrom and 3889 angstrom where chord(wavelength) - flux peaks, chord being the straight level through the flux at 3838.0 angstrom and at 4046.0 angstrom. 3888.0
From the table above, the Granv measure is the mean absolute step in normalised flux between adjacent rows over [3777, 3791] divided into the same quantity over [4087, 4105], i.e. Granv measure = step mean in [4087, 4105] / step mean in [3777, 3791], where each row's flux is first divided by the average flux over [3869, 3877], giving 2.1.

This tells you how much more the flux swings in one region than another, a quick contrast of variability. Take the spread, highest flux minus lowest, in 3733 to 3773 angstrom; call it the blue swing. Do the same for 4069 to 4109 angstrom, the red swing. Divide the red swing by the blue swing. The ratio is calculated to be 1.2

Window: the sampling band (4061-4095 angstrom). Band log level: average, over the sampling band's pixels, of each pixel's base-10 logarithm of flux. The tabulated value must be 0.94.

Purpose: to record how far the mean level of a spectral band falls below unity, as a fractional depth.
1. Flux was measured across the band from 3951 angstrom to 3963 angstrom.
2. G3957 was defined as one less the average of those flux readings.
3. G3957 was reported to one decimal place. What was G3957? -6.6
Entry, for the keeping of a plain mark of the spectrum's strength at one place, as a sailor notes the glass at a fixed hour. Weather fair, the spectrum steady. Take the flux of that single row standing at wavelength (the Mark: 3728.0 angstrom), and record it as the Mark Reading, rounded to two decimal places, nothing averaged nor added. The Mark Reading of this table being 6.78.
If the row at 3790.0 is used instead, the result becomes 7.79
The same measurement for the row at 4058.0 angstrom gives 8.78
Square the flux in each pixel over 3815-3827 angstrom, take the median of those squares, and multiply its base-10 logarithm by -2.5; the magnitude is -4.35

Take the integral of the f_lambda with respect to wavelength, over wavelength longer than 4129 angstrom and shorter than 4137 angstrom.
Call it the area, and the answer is 72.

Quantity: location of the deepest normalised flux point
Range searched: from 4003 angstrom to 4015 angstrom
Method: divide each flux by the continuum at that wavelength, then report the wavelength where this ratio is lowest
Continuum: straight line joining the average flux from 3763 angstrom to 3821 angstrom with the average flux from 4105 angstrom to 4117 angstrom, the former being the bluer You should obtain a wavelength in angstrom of 4006.0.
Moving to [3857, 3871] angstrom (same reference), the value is 3860.0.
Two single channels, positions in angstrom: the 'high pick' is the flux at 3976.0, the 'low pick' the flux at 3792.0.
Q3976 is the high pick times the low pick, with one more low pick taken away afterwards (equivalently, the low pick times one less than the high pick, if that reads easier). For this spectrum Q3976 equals 46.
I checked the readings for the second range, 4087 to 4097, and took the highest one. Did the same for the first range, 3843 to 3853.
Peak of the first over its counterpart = 0.925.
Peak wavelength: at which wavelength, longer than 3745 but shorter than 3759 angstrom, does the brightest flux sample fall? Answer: 3756.0 angstrom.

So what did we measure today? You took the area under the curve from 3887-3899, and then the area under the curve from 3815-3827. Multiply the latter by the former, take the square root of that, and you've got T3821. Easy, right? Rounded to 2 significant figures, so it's 85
